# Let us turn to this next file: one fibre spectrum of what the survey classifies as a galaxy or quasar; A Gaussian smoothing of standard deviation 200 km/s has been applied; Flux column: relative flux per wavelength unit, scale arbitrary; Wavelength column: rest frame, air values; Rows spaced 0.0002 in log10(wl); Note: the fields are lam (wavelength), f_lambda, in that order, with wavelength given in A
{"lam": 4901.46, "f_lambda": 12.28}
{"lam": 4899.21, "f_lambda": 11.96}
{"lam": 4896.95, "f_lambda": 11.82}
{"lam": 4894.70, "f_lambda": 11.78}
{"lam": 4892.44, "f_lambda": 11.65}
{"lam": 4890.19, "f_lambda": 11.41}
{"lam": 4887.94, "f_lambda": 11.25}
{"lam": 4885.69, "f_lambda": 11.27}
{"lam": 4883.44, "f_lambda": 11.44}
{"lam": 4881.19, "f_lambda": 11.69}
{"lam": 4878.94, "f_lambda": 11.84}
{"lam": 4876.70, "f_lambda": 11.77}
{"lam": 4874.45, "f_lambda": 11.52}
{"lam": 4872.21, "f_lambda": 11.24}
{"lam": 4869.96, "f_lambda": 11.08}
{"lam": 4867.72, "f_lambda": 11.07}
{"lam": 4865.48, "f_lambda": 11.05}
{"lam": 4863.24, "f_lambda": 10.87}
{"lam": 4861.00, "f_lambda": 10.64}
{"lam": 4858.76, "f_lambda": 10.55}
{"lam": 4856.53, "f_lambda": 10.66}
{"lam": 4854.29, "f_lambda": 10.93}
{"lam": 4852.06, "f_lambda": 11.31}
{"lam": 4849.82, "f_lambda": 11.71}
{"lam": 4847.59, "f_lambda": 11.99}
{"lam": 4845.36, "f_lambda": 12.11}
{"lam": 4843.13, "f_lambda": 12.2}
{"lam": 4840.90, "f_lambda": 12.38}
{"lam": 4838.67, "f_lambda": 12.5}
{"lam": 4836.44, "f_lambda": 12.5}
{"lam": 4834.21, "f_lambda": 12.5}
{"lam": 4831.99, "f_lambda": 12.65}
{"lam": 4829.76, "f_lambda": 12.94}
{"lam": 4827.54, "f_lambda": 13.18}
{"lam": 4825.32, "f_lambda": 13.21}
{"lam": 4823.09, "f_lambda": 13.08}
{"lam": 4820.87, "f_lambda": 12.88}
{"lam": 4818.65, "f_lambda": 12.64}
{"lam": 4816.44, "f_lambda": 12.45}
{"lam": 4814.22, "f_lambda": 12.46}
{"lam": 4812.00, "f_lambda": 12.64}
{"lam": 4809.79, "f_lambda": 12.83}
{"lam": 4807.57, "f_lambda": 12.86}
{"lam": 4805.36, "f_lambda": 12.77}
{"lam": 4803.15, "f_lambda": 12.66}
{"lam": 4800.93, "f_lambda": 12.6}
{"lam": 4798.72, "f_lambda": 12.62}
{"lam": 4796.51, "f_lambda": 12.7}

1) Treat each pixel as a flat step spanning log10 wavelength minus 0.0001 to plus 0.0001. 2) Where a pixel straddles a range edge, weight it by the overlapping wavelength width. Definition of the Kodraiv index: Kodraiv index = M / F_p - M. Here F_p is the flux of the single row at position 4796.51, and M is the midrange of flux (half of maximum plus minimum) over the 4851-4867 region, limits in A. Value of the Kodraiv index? -10.07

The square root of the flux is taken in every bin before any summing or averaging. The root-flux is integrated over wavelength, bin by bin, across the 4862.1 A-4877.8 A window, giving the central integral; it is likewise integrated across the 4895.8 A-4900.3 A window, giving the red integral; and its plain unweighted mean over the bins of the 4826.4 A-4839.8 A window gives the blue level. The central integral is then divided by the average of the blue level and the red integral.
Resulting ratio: 5.5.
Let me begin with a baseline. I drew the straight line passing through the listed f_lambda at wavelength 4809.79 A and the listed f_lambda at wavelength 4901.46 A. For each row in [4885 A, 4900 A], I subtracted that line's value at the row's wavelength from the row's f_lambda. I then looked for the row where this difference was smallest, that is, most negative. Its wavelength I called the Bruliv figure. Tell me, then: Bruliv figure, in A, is 4887.94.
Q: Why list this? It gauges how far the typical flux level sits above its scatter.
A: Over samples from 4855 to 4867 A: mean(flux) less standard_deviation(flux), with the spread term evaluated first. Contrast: 10.6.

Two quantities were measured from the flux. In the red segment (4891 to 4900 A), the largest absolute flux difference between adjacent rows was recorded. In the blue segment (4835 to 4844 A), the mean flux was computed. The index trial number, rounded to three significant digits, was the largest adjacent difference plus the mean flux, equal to 12.5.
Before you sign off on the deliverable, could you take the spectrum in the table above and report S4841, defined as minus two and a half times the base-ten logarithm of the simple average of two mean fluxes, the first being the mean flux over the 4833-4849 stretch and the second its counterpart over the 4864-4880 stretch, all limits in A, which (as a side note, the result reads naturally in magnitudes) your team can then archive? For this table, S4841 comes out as -2.683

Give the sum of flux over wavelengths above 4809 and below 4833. 141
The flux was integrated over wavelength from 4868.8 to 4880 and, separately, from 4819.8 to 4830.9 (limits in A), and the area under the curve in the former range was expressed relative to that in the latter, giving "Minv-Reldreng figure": 0.89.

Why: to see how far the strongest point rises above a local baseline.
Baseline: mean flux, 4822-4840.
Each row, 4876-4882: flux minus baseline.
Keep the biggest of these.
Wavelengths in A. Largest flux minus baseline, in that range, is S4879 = -1.0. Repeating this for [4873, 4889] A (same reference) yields -1.0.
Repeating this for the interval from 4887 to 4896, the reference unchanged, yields -1.0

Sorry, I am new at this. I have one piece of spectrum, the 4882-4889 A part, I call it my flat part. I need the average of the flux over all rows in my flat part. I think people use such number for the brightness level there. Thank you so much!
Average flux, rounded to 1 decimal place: 11.3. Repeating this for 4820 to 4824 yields 13.0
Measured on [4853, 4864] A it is 10.7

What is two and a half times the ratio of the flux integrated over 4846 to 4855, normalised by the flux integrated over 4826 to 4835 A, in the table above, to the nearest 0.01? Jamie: 2.25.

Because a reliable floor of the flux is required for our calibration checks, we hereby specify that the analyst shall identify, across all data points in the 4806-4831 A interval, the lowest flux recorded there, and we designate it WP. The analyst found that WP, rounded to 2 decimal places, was 12.45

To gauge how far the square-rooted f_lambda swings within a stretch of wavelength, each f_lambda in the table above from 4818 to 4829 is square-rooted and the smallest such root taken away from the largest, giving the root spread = 0.079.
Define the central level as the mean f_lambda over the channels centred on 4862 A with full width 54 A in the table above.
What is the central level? 11.5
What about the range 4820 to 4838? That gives 12.9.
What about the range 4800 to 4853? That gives 12.5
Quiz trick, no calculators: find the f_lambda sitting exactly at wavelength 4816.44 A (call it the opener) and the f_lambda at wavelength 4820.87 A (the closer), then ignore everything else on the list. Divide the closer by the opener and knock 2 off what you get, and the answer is -0.97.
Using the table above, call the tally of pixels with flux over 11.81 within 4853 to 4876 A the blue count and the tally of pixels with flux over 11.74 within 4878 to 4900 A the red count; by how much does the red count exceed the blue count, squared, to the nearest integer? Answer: 16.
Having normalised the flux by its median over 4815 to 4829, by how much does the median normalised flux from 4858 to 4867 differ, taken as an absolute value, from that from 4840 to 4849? 0.11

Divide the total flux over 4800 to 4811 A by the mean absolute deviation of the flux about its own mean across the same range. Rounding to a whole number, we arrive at 699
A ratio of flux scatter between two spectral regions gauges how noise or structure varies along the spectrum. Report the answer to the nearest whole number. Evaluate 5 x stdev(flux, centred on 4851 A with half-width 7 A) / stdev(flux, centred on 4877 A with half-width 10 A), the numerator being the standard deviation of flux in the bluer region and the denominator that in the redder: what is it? 10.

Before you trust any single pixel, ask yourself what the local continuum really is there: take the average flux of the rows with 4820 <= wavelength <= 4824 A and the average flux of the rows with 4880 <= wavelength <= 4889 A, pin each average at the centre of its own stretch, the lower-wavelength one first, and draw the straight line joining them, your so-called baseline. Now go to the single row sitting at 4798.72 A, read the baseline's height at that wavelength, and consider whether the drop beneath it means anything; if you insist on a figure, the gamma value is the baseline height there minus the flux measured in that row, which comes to 0.9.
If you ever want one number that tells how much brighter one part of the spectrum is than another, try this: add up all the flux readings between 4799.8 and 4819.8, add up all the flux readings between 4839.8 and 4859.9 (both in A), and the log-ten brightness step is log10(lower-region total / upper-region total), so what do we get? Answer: 0.04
